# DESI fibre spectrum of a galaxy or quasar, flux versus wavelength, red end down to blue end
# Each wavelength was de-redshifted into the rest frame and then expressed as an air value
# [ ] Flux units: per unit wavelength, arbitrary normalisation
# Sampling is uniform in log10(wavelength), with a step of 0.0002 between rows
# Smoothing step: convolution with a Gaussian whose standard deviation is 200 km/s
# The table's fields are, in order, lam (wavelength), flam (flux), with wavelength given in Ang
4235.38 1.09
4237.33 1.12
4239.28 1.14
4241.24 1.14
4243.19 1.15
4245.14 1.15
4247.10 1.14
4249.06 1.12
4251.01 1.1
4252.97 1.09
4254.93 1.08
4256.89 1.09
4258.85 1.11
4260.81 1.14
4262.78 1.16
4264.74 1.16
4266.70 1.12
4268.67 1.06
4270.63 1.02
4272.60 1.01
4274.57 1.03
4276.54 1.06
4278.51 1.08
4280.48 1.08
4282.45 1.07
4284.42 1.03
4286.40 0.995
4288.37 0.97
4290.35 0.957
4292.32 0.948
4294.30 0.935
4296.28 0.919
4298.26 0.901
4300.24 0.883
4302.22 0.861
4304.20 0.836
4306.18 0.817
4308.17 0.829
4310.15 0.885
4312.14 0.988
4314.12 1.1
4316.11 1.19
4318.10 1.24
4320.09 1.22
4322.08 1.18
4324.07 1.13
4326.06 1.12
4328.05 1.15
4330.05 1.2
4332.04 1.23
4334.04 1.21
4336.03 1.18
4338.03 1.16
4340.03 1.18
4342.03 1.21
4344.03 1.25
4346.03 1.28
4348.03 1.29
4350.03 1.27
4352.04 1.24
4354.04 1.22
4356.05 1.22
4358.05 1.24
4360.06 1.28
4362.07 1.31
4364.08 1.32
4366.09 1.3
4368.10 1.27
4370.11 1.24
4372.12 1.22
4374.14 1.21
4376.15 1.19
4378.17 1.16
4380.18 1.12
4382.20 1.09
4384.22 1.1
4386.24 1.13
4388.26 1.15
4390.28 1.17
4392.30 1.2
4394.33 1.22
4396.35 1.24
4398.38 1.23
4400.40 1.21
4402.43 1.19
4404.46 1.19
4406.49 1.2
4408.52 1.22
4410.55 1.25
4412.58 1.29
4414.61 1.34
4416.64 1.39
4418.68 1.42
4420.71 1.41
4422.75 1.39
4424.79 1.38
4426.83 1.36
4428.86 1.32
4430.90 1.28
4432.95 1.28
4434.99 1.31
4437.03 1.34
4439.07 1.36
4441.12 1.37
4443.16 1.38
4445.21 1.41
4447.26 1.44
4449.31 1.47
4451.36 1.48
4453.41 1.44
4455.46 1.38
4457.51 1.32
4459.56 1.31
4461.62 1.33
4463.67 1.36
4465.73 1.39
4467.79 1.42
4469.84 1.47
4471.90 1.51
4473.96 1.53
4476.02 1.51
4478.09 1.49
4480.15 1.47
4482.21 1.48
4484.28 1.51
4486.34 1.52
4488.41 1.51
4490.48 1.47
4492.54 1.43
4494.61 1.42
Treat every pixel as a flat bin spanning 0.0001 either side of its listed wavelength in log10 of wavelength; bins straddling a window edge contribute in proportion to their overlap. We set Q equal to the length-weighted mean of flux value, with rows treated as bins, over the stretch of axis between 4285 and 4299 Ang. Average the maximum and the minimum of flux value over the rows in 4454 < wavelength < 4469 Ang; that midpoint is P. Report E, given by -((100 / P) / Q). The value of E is -77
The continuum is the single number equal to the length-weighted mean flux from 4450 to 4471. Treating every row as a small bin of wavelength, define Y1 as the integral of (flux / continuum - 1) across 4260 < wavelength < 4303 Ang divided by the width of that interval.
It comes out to -0.27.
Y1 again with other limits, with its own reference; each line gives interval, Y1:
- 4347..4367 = -0.09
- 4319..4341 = -0.15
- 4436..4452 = 0.01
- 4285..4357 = -0.22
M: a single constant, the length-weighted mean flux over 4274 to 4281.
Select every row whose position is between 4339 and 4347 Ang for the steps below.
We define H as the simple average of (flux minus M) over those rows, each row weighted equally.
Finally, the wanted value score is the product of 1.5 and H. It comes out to 0.25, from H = 0.17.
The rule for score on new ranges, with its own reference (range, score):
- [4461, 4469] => 0.47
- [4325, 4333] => 0.17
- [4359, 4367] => 0.36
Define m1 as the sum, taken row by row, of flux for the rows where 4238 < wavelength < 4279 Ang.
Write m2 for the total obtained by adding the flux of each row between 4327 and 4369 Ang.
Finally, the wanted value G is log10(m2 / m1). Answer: 0.05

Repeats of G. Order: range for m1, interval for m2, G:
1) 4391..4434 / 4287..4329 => -0.11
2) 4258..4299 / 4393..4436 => 0.10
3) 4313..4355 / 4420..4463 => 0.06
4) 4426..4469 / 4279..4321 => -0.14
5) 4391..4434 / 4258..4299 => -0.09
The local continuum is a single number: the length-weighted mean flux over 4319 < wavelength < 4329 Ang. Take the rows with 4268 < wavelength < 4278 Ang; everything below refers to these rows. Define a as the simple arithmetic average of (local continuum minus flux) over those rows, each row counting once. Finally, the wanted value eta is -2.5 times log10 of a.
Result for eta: 2.3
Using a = 0.13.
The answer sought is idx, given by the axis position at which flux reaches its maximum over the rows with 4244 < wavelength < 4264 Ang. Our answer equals 4262.78 Ang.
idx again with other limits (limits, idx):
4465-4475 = 4473.96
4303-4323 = 4318.10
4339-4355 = 4348.03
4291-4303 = 4292.32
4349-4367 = 4364.08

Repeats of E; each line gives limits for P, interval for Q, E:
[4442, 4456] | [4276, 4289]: -67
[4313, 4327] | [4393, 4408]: -71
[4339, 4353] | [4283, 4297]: -84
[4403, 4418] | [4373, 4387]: -68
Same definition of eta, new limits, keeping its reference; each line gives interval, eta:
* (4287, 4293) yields 1.7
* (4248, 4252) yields 3.2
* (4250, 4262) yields 3.1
